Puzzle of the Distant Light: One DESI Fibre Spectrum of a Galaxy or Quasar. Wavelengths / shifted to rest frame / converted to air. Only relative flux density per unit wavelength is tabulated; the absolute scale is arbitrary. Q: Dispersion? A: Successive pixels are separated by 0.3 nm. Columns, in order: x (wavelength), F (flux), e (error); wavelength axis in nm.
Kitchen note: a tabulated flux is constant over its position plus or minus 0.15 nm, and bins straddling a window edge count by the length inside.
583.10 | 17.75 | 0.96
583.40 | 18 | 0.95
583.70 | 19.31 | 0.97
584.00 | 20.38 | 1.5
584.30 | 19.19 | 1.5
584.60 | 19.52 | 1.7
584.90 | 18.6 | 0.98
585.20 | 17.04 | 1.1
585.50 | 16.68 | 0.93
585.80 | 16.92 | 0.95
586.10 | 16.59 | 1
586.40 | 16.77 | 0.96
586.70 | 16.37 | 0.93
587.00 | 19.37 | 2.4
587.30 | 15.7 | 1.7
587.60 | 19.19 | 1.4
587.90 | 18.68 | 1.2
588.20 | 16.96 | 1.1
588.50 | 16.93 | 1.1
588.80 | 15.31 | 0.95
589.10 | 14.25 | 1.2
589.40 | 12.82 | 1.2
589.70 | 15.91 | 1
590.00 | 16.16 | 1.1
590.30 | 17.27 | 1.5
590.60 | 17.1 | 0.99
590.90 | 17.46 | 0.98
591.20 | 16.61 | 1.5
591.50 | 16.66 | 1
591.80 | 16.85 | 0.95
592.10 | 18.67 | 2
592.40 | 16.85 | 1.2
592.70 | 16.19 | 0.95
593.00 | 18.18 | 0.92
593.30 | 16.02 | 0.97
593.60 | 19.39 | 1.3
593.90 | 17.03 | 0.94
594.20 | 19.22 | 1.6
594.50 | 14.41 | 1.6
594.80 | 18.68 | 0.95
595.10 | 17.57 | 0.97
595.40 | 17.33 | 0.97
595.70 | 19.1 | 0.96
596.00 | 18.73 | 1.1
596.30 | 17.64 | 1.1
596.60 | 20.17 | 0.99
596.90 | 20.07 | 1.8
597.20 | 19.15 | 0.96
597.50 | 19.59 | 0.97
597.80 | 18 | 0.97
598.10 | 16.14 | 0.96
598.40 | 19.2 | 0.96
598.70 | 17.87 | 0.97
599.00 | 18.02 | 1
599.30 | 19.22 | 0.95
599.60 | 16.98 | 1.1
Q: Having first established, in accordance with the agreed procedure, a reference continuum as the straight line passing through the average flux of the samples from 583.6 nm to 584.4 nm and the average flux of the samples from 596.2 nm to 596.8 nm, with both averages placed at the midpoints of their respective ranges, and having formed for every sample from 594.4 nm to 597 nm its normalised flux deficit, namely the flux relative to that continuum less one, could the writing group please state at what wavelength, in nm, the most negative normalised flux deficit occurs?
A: 594.50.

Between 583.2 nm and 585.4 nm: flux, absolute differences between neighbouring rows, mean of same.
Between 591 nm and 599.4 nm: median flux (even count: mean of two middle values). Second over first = 16.9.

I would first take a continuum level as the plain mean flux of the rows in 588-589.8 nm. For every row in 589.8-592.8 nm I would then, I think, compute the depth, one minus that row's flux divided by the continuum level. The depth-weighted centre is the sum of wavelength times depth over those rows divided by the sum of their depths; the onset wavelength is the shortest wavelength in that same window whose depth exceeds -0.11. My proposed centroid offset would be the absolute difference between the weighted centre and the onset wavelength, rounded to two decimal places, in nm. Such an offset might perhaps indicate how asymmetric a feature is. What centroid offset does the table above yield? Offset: 1.38 nm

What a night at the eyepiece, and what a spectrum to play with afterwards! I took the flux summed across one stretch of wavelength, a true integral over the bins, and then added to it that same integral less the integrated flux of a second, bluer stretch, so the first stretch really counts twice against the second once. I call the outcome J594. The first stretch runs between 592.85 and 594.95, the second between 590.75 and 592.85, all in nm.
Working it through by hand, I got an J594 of 38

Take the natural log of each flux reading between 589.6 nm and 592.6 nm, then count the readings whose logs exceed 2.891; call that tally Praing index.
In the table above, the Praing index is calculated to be 1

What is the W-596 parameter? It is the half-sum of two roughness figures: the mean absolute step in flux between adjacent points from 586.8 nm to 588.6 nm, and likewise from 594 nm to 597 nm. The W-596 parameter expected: 1.8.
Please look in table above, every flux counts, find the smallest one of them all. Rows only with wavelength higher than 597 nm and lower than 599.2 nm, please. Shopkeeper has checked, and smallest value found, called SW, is 16.14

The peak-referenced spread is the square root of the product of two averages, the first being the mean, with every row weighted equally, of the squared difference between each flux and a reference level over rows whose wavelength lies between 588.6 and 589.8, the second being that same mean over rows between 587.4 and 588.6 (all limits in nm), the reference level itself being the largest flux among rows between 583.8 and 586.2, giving 16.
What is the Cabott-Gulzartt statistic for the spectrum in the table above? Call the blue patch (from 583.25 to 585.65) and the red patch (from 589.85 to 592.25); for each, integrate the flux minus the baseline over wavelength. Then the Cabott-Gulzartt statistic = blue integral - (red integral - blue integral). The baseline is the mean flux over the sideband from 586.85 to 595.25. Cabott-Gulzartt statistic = 7.4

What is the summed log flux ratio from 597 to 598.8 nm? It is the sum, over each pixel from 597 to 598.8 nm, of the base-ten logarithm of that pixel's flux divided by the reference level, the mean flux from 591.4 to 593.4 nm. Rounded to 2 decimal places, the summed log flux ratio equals 0.18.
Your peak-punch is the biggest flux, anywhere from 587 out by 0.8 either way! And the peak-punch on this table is 19.37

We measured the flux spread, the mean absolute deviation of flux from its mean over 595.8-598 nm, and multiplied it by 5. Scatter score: 4.0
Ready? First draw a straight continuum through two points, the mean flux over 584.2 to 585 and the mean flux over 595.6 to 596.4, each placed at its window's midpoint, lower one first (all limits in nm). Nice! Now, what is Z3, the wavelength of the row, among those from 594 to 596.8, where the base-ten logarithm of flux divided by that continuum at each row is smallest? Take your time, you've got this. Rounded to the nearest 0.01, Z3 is 594.50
